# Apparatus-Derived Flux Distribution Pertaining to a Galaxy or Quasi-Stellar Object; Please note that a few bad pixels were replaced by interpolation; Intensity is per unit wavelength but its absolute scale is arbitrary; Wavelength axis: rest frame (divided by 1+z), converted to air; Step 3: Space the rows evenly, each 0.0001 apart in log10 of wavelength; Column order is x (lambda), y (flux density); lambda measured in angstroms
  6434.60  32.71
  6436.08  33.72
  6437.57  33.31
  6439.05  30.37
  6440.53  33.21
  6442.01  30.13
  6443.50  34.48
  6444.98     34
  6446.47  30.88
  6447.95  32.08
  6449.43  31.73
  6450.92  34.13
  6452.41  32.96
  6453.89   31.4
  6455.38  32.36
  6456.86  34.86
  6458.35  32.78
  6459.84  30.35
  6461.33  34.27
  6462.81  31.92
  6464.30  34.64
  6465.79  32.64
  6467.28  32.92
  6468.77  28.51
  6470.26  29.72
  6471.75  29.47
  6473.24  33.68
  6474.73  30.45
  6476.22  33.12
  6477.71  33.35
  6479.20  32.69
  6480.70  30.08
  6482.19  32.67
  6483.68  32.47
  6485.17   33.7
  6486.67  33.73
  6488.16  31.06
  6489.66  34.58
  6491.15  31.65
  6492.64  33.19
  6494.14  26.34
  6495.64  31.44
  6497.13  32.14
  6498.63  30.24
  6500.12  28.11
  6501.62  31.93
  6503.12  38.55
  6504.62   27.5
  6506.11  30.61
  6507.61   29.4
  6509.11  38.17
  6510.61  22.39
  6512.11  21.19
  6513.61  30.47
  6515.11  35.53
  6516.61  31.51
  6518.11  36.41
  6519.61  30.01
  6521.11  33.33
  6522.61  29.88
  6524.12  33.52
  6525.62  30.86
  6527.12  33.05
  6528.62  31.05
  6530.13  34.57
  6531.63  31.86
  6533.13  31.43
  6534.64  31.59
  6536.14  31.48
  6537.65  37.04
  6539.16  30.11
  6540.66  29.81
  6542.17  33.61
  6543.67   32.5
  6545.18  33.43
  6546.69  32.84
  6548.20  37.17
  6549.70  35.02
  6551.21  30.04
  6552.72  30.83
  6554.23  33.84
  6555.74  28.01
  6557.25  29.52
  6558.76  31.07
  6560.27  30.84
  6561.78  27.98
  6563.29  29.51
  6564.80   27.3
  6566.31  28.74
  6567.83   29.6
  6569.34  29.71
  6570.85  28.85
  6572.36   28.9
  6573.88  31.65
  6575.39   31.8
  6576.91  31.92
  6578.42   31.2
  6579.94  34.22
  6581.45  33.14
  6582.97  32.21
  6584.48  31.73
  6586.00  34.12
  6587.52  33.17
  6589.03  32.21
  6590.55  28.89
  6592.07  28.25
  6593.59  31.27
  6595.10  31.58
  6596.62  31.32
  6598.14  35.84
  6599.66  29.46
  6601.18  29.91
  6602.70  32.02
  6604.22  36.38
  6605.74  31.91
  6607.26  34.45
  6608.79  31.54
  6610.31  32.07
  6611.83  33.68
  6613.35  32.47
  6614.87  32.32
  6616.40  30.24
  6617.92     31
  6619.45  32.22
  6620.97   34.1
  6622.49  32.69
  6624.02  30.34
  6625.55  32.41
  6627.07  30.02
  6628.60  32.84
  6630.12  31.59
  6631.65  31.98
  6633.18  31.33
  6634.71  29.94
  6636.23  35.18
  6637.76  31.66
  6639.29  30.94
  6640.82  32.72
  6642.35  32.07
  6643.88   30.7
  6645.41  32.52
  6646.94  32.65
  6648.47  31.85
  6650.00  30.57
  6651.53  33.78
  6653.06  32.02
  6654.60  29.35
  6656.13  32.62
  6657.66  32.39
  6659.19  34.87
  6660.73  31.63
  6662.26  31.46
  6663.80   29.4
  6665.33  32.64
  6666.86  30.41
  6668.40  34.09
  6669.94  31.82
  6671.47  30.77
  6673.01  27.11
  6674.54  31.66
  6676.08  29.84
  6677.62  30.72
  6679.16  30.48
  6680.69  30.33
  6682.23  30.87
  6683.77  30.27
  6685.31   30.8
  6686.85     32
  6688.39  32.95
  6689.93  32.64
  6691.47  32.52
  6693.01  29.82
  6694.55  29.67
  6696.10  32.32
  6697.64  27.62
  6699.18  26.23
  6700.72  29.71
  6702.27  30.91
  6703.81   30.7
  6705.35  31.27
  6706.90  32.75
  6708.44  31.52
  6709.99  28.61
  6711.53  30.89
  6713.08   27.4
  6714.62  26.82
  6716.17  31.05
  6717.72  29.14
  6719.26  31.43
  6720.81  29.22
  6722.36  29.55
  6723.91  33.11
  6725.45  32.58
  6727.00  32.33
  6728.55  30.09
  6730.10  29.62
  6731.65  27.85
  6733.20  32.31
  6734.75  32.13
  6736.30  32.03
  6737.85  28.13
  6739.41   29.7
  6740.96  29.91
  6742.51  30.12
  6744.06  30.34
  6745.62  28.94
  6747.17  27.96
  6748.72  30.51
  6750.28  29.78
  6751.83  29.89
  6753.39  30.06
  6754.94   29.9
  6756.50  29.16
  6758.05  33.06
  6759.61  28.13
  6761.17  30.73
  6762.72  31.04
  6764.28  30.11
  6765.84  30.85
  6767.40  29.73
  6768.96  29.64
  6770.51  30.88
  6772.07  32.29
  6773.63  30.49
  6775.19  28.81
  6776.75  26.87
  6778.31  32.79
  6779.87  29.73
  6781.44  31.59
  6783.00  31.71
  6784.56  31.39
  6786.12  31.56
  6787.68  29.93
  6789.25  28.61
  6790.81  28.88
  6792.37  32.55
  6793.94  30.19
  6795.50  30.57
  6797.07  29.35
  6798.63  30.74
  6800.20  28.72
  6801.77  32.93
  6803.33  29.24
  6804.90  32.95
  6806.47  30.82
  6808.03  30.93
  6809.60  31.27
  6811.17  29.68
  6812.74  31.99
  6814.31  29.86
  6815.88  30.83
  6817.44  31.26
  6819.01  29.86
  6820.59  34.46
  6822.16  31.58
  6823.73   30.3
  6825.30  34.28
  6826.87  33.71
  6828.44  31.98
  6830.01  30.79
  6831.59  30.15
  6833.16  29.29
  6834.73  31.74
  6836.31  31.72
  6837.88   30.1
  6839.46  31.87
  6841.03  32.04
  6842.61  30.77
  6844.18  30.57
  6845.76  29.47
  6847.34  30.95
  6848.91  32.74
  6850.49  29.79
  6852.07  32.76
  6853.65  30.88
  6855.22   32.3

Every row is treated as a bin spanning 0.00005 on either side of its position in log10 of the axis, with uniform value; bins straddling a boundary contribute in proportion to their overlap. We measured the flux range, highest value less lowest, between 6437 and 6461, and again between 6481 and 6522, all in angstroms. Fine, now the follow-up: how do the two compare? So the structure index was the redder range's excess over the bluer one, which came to 12.6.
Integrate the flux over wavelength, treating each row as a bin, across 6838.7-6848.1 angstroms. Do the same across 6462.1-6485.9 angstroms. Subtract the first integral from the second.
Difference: 471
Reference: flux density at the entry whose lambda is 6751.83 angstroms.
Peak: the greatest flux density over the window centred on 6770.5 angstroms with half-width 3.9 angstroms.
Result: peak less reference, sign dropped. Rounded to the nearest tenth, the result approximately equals 2.4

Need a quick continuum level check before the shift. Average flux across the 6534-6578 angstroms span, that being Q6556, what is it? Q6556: 31.2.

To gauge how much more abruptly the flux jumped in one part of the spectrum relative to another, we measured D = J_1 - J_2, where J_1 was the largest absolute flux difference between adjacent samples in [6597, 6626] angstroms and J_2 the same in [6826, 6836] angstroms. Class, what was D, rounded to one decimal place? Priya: 3.9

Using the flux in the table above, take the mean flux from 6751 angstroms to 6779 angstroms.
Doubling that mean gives 60.5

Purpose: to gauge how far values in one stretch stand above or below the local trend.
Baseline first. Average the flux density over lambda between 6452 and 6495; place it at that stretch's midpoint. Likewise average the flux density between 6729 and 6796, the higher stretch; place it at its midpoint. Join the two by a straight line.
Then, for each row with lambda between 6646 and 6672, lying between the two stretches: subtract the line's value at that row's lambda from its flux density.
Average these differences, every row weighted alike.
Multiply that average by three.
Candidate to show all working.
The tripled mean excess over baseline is 3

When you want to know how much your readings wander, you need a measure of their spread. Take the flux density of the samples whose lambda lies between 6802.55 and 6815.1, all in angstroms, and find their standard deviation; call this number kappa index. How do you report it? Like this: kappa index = 1.2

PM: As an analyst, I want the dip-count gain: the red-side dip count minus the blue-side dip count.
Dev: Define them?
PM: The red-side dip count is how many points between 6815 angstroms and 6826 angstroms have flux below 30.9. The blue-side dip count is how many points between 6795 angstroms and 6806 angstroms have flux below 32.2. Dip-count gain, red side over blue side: -2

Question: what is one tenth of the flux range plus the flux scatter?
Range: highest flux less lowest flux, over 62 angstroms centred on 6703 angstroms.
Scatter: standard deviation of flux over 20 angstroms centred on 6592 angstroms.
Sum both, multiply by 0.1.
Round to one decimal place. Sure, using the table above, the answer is 0.9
